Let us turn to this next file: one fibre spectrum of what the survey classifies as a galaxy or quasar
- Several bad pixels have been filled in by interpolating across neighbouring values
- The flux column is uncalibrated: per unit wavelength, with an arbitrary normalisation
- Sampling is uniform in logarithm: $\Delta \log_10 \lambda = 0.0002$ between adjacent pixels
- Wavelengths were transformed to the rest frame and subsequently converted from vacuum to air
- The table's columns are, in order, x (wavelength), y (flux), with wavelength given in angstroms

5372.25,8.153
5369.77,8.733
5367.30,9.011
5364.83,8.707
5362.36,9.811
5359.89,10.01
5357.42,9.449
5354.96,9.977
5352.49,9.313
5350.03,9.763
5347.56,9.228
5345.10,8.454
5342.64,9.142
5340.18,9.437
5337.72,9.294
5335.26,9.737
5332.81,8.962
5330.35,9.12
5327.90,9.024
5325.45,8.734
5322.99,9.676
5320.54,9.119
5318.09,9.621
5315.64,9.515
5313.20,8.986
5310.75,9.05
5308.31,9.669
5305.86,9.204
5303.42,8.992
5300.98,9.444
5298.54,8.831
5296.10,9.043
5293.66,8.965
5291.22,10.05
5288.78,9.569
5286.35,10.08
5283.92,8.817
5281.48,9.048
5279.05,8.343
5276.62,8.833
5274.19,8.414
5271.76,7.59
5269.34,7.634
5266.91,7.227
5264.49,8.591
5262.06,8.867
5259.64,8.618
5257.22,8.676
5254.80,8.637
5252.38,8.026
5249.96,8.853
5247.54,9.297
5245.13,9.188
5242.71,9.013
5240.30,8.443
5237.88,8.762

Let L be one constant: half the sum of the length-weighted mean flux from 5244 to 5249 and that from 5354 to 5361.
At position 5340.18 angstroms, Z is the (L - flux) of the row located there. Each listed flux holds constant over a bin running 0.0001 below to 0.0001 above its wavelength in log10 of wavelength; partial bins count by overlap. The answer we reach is 0.1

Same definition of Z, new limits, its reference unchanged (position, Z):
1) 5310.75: 0.5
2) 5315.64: 0.0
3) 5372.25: 1.4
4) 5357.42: 0.1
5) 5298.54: 0.7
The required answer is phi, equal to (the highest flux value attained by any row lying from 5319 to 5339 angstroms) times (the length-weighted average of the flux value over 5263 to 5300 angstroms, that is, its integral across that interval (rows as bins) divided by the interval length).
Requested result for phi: 85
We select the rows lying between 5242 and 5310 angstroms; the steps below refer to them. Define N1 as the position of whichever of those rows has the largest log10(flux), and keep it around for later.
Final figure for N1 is 5286.35 angstroms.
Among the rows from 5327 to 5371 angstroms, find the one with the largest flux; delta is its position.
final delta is 5359.89 angstroms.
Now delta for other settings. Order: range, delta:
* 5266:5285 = 5281.48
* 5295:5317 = 5308.31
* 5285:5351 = 5286.35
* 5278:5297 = 5286.35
